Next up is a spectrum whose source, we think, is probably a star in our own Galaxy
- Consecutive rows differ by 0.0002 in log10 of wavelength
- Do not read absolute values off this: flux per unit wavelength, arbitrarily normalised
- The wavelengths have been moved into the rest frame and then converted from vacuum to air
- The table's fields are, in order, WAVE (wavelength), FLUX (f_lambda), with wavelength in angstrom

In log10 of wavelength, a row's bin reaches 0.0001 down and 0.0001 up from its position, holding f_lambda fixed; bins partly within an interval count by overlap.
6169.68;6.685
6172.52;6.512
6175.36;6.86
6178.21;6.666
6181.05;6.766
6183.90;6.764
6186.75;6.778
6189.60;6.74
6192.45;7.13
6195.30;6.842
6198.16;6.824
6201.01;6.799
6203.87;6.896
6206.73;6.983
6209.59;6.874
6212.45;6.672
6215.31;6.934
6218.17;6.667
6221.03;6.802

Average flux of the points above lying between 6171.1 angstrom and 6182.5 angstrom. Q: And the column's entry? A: 6.70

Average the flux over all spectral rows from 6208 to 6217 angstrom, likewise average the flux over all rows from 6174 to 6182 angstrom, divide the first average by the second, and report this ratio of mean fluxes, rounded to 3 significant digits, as 1.01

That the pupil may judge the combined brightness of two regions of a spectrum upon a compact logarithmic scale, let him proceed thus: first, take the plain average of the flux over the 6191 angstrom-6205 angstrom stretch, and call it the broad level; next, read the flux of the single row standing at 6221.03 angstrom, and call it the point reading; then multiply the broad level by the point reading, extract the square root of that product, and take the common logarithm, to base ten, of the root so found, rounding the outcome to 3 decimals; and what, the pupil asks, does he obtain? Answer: 0.836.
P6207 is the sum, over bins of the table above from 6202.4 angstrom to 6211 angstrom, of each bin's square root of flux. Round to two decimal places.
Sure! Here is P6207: 7.89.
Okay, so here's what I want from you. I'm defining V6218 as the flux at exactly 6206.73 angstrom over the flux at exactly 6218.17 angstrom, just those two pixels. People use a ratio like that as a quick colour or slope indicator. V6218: 1.05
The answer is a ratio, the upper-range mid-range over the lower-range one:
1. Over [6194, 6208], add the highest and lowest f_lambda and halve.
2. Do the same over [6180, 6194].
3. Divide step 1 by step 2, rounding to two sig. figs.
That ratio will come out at 0.99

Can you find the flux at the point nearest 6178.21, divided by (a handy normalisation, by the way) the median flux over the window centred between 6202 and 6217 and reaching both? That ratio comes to 0.967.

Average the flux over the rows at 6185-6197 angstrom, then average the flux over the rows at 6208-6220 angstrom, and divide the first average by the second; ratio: 1.01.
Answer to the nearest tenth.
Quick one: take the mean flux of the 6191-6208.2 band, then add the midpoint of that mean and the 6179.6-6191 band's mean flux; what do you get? 13.7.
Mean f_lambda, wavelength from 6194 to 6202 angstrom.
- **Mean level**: 6.82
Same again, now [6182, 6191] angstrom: 6.76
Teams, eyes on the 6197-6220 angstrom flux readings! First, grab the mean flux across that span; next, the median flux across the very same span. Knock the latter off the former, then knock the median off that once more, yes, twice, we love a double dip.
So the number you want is -6.87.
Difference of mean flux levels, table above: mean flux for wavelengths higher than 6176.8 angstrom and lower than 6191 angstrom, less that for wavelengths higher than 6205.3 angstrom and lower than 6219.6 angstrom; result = -0.08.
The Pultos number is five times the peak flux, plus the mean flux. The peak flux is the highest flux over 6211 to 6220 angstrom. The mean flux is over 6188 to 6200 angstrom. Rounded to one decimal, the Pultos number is 41.6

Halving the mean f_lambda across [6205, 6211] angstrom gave 3.46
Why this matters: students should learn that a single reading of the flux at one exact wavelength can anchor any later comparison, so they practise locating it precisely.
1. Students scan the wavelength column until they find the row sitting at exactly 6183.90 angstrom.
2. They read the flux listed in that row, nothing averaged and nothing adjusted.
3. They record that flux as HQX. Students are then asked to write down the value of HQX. 6.764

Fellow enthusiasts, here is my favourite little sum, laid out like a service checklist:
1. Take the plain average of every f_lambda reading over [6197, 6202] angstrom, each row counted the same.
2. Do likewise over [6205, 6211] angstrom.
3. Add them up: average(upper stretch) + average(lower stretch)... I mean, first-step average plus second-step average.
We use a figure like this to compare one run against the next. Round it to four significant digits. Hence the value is 13.74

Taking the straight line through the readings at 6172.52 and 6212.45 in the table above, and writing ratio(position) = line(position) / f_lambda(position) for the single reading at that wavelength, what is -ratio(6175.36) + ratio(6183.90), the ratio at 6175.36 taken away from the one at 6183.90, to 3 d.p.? 0.019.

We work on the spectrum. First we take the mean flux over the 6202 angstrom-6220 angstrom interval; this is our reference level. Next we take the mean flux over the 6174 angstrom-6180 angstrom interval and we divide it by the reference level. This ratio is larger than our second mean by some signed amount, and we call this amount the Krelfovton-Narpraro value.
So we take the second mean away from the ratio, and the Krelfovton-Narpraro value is -5.77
